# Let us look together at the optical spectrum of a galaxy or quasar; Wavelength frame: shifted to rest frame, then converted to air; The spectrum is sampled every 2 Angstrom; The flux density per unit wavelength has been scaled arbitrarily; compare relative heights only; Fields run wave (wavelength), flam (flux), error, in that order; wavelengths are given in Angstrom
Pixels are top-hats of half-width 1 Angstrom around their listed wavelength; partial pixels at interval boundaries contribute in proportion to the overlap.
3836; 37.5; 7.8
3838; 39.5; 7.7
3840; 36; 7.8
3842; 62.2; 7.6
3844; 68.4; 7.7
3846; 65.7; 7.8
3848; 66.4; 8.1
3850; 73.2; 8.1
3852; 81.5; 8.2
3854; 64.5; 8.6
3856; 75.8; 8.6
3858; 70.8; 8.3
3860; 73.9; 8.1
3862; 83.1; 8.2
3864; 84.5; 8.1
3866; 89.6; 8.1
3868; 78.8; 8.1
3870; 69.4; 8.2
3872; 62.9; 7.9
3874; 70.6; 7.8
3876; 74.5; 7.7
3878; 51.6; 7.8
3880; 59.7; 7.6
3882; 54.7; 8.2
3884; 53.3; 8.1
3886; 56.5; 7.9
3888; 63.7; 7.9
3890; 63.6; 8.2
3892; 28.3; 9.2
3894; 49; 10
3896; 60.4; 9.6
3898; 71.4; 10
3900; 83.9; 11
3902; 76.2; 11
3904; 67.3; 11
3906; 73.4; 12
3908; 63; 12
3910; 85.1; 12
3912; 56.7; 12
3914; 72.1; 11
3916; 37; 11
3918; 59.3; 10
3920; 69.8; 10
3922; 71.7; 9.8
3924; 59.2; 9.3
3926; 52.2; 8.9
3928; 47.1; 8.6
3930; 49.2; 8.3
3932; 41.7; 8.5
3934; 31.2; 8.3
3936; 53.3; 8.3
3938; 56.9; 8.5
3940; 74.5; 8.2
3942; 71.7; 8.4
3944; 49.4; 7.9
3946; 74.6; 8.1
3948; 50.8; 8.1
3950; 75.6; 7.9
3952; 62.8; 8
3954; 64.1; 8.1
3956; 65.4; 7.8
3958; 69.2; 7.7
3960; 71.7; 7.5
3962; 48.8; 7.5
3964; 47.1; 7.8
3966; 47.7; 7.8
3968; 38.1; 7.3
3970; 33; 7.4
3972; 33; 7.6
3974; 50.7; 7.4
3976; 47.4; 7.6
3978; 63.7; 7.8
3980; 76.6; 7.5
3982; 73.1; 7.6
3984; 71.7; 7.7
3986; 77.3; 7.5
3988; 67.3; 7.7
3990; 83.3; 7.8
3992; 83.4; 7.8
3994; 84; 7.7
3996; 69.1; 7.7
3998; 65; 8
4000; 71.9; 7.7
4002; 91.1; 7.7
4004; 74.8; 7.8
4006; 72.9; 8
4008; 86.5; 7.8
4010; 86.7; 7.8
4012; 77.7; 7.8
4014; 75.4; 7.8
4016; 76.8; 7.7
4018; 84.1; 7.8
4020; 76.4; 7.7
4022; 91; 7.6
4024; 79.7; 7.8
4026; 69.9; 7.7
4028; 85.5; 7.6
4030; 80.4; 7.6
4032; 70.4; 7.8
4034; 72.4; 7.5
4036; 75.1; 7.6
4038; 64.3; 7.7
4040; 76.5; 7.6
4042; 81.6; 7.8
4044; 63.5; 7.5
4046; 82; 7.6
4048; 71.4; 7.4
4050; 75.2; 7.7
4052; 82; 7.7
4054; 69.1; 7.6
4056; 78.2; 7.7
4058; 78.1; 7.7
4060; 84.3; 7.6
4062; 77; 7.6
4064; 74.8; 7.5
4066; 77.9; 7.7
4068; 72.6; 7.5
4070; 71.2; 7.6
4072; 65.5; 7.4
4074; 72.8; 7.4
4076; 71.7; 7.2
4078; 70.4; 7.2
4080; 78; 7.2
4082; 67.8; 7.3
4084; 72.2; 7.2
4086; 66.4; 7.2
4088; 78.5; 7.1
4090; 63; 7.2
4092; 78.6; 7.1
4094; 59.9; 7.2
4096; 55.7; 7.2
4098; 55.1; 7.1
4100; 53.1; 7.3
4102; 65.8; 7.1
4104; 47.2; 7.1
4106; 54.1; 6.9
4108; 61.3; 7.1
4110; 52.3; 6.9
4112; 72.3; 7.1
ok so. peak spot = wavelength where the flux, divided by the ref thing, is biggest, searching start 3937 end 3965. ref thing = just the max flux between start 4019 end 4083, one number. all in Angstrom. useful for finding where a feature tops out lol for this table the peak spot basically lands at 3950 Angstrom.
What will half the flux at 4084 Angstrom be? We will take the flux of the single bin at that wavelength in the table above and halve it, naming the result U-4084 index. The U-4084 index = 36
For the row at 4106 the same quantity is 27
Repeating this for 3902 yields 38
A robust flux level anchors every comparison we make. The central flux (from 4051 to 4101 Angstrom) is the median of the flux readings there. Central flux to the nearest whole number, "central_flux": 72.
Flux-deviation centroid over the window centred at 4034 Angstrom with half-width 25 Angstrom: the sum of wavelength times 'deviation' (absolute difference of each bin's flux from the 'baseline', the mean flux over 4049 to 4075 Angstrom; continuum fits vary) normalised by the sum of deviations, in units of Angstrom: 4032.9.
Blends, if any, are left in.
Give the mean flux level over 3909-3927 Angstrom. 62.6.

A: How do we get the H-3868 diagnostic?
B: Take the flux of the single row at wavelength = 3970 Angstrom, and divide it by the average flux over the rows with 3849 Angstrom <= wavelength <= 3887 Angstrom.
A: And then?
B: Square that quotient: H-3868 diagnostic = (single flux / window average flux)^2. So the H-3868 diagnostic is 0.2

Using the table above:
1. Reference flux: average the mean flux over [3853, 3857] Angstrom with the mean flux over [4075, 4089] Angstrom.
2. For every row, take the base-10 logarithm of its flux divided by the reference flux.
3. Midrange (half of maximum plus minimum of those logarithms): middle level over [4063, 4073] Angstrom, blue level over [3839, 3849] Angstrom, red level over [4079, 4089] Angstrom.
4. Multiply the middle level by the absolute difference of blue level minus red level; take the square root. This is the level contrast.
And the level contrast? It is 0.017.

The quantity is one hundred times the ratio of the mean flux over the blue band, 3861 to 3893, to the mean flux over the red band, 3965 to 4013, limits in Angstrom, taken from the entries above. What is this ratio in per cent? 96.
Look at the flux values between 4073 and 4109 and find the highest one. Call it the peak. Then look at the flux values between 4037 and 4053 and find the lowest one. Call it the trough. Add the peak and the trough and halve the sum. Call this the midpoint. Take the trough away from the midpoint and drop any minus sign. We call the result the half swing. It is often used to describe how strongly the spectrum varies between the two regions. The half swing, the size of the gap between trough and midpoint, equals 8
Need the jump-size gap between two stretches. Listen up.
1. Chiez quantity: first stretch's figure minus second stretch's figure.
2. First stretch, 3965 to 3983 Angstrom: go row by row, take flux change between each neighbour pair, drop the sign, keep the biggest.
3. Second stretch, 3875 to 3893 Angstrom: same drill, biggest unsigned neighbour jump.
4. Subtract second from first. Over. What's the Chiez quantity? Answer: -18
